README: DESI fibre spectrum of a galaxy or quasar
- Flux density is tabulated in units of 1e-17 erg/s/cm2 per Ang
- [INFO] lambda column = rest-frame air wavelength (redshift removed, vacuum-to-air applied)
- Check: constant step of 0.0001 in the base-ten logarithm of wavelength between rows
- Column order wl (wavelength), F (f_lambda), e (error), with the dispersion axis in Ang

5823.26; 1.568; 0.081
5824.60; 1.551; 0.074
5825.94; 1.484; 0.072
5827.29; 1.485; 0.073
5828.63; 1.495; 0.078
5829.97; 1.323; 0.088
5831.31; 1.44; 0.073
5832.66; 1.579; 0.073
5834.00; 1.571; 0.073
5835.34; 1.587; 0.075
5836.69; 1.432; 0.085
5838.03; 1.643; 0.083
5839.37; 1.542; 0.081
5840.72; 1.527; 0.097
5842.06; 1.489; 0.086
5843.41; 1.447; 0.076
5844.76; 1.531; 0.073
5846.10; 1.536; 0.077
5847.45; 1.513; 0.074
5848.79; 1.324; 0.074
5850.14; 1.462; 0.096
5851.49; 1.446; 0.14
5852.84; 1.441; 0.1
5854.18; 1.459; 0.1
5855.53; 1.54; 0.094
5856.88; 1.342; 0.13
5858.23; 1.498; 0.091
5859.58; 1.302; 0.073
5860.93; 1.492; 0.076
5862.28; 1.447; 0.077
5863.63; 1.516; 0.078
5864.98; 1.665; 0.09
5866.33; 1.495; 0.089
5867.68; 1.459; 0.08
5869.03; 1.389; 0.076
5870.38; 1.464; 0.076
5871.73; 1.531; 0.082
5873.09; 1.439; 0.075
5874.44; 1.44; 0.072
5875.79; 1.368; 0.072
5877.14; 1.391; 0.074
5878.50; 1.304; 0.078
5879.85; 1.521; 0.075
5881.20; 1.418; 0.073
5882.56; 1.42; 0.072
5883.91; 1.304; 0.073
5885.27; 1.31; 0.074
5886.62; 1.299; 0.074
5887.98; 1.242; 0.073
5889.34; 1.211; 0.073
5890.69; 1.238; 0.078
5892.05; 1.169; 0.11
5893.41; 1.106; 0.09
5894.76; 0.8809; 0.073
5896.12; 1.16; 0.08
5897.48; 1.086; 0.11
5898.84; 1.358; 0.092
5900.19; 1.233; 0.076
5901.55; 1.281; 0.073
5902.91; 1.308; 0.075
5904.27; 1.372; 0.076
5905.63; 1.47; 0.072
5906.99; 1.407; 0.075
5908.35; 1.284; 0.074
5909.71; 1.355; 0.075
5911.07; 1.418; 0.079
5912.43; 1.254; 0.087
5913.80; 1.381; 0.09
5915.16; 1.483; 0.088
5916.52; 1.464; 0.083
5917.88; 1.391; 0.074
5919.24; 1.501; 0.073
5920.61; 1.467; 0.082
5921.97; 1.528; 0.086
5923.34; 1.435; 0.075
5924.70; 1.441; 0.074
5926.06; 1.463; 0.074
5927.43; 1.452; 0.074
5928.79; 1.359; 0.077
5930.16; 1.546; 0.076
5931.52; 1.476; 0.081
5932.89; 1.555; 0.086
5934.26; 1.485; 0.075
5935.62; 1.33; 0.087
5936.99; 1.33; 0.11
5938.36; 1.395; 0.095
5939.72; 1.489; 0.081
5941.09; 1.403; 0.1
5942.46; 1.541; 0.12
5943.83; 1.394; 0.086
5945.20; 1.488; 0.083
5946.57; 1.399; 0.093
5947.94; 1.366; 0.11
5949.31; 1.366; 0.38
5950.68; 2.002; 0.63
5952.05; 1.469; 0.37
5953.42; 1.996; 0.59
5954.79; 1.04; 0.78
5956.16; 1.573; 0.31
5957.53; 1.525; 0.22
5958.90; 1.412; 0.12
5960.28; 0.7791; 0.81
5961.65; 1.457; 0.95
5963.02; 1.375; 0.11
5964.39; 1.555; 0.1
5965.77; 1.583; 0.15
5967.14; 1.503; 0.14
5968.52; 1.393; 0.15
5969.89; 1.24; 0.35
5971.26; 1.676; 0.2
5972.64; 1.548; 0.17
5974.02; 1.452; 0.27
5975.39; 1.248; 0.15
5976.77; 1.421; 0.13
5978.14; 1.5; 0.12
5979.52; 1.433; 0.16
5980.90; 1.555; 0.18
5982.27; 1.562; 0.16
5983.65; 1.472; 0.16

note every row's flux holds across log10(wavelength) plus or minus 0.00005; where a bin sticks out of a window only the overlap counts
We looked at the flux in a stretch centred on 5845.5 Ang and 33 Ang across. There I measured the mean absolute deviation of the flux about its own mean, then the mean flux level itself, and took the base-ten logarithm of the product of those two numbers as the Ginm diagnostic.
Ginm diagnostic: -1.0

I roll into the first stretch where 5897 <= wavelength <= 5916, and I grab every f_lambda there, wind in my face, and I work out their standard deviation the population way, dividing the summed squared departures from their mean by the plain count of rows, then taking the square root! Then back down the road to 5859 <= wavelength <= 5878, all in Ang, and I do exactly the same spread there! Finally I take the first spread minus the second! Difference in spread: 0.018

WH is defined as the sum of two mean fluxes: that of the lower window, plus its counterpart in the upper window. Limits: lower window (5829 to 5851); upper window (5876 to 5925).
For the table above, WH 2.83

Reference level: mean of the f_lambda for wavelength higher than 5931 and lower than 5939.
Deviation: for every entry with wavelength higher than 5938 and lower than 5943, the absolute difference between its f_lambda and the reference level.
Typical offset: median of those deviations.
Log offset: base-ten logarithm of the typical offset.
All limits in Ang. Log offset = -1.33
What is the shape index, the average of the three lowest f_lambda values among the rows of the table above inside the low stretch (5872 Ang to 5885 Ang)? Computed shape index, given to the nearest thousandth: 1.325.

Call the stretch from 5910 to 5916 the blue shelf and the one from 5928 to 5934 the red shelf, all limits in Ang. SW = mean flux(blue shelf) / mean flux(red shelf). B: 0.93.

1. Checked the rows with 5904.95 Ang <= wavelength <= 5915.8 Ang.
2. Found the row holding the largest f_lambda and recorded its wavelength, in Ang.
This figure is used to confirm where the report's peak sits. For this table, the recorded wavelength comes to 5915.16 Ang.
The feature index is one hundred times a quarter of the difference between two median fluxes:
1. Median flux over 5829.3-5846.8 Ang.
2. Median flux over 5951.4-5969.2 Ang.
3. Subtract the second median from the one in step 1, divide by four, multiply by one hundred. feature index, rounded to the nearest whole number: 2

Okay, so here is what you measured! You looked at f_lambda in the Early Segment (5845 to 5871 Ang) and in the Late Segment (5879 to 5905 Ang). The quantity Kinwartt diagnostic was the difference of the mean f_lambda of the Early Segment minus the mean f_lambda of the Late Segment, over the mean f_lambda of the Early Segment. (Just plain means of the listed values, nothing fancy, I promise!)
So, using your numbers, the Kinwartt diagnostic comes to 0.14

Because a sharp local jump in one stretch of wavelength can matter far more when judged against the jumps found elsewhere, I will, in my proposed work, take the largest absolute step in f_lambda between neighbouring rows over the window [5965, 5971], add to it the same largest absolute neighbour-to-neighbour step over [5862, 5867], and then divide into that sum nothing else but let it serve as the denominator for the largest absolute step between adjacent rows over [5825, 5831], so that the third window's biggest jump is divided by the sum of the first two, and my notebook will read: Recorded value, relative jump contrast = 0.5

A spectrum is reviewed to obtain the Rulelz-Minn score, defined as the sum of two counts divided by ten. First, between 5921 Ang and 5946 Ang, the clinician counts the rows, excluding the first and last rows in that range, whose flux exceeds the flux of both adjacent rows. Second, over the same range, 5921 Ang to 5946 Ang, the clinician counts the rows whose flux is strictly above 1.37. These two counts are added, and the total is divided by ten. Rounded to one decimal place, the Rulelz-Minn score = 2.0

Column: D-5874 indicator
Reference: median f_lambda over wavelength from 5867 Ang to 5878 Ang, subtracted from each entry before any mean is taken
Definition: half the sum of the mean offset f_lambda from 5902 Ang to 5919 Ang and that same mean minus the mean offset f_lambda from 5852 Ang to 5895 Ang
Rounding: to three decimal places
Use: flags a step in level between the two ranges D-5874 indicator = -0.027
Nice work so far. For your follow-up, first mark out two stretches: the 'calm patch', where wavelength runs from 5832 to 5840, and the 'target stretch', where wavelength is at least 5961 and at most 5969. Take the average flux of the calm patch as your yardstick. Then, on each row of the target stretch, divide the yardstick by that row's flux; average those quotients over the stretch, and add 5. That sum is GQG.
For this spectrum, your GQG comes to 6.06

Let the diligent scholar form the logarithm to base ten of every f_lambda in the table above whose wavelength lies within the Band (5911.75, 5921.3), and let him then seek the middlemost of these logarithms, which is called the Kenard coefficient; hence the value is 0.166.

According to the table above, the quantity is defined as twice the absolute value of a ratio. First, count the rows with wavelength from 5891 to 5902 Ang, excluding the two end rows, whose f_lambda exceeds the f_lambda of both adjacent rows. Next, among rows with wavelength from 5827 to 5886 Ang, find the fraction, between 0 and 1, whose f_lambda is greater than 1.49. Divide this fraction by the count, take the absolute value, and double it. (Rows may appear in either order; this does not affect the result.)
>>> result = 0.41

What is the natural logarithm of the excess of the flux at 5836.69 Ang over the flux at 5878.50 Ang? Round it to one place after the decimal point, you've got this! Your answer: -2.1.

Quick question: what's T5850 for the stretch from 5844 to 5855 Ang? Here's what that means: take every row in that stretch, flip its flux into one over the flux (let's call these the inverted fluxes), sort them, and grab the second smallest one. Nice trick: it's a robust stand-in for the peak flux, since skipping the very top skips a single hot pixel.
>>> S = 0.65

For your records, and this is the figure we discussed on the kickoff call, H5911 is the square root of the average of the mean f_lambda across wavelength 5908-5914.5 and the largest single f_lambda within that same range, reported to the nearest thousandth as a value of 1.174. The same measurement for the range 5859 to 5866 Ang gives 1.255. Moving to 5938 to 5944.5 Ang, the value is 1.222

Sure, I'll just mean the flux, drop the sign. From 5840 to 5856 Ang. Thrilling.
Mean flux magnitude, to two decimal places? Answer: 1.48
